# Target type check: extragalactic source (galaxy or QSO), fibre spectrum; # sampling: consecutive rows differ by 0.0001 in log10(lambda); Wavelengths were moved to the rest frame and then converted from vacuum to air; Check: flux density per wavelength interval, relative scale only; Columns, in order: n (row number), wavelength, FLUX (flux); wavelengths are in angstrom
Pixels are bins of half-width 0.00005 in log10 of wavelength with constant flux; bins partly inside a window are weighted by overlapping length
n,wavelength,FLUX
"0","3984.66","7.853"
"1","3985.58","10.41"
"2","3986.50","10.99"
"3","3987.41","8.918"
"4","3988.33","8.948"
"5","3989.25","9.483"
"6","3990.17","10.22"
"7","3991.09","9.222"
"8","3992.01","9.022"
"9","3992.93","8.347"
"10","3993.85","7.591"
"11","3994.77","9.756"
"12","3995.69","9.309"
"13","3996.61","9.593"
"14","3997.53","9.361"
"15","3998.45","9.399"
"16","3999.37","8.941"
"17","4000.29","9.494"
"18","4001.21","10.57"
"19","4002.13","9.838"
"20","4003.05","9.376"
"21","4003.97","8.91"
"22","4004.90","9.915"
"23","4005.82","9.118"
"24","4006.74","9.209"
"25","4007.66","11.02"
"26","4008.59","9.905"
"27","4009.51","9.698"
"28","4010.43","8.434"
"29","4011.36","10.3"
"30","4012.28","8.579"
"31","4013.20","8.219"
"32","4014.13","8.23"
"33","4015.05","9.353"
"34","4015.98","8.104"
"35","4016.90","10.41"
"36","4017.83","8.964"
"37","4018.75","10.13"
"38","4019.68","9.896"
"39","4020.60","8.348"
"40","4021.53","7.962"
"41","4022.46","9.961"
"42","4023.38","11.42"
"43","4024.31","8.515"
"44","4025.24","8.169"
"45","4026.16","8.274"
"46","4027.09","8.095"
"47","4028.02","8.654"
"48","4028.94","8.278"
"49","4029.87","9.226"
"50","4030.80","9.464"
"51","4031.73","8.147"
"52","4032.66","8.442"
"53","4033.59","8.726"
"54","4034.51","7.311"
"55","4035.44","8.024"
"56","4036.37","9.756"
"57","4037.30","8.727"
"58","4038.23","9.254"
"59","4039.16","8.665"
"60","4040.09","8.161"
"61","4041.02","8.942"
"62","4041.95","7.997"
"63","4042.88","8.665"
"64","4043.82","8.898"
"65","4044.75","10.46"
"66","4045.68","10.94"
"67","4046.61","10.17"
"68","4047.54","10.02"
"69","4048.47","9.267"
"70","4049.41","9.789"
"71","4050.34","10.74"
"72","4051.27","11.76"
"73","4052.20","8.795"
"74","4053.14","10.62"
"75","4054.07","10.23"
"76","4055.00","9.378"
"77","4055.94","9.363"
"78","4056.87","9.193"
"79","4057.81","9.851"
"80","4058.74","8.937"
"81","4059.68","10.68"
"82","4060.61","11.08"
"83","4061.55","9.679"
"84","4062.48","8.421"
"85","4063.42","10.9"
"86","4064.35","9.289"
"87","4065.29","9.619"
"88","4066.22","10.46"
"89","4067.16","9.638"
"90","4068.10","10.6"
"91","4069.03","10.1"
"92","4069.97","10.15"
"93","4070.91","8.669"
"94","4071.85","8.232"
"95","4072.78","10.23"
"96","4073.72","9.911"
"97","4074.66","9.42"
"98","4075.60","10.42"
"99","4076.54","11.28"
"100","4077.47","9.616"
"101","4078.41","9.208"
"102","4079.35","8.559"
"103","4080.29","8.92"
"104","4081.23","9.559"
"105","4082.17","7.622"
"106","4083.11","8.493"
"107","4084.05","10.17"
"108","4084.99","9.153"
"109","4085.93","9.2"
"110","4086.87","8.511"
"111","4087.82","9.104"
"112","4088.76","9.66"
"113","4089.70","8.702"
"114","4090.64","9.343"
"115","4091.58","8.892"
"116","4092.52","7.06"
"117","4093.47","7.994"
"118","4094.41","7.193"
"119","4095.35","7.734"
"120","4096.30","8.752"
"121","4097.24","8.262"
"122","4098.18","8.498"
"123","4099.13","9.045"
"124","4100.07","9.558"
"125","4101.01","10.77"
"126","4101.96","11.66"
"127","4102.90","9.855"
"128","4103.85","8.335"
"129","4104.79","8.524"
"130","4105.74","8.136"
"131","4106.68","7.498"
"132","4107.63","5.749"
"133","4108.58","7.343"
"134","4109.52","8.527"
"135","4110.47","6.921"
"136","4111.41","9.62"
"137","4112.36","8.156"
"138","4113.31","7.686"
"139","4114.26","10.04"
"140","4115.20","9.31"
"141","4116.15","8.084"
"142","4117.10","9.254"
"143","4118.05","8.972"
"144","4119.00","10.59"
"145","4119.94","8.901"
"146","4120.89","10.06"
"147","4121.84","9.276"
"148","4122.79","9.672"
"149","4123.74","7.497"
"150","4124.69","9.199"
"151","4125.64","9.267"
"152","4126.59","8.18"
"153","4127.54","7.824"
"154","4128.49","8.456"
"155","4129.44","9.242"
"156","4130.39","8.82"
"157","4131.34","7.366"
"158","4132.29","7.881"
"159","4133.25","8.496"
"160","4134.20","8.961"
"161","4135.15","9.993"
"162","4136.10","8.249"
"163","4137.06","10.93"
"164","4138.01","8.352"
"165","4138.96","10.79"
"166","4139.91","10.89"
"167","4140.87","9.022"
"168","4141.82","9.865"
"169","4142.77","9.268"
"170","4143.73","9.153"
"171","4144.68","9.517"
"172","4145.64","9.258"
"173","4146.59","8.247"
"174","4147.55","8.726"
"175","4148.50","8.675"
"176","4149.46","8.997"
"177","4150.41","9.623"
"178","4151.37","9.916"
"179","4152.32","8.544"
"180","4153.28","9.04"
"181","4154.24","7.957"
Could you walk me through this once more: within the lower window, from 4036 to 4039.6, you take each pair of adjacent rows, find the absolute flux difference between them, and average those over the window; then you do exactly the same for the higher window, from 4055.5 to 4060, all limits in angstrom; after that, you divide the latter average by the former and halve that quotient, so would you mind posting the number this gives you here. 0.61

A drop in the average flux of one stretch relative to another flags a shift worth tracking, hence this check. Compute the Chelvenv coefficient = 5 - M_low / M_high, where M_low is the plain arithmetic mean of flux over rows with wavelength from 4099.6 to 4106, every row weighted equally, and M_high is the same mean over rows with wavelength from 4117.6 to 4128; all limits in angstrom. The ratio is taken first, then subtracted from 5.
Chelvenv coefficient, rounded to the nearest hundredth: 3.94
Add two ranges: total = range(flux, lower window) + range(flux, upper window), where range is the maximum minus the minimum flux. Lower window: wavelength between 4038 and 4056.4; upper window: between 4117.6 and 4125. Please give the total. 6.9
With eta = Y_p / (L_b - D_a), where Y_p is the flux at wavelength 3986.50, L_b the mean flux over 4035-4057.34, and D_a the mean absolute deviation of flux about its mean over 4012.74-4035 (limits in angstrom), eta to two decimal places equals 1.26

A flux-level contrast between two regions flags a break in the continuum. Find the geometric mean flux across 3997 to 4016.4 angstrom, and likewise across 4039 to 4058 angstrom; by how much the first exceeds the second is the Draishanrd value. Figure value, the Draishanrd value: -0.3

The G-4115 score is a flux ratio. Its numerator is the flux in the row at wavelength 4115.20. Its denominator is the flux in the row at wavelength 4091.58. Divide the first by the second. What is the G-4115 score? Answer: 1.05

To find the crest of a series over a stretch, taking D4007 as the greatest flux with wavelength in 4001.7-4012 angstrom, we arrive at 11.02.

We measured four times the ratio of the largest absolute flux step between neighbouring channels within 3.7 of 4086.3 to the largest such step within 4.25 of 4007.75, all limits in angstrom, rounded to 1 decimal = 3.6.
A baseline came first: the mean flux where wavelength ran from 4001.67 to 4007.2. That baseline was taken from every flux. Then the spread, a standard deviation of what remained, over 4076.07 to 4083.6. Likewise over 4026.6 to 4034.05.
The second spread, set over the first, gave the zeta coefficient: 0.5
